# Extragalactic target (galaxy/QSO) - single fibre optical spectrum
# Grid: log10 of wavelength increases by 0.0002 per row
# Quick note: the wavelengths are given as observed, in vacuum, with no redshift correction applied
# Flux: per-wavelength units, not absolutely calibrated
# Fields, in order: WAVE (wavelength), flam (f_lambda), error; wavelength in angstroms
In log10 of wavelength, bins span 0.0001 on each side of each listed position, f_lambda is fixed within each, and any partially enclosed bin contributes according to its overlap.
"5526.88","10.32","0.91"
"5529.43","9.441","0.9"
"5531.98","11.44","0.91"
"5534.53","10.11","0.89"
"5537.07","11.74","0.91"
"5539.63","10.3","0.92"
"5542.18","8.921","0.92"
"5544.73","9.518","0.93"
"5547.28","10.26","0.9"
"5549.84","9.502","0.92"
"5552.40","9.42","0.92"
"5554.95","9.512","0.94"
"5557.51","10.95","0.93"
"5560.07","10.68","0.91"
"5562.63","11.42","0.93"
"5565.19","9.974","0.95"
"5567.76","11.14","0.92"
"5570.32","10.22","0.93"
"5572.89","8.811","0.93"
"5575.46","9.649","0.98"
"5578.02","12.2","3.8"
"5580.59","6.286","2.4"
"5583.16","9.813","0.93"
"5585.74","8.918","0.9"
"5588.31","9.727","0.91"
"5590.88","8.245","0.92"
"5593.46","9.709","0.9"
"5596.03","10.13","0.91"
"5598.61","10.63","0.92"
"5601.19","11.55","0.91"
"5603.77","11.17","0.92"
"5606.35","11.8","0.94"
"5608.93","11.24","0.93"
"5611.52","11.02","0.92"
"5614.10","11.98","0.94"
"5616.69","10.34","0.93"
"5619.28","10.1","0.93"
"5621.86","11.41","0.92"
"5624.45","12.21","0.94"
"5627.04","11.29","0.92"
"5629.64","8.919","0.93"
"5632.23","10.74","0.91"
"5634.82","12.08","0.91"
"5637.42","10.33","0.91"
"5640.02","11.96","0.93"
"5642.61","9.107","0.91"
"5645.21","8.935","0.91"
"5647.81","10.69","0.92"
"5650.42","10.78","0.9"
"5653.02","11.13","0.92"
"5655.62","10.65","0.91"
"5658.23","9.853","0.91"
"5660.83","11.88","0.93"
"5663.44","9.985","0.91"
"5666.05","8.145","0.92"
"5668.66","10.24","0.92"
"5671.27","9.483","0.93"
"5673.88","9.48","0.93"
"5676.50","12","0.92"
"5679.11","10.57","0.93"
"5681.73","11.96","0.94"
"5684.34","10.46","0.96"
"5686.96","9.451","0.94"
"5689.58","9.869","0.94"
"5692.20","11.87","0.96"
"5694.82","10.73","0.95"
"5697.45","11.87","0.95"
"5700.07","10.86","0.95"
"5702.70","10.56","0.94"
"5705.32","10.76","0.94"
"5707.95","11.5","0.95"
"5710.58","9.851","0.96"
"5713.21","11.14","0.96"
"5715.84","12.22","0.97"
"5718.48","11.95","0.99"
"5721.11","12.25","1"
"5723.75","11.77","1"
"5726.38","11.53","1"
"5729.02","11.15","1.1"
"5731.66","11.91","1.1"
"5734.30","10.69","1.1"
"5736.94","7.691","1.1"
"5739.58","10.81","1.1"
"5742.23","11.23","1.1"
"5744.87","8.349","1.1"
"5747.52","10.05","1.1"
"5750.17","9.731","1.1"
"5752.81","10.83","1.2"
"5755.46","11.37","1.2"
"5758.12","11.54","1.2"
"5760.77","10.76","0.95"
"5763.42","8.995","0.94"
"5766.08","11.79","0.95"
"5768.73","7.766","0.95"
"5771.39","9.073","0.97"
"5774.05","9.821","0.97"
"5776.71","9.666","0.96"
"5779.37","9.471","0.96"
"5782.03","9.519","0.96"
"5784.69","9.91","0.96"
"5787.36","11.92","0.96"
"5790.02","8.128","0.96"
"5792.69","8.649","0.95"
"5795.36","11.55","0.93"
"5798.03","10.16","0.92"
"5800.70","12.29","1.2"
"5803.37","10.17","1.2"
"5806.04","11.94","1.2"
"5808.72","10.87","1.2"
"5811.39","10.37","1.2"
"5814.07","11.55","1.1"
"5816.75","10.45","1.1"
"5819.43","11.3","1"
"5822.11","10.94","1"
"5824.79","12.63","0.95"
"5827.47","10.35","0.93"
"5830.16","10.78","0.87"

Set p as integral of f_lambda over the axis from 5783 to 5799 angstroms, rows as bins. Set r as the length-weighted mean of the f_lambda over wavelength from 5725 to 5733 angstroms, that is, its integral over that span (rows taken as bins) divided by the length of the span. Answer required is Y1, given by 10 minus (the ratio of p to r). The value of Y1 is -4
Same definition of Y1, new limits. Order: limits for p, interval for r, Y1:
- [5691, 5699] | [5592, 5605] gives 1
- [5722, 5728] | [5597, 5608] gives 4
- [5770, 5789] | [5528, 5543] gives -8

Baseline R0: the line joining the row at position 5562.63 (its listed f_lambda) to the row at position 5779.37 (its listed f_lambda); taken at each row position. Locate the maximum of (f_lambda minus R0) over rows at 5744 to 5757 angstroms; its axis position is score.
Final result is 5755.46 angstroms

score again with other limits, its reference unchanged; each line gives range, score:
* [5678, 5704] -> 5697.45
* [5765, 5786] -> 5766.08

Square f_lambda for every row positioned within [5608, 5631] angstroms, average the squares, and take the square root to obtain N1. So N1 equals 11.0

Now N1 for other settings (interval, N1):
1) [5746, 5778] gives 10.2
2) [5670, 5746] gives 10.9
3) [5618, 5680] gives 10.6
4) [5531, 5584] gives 10.2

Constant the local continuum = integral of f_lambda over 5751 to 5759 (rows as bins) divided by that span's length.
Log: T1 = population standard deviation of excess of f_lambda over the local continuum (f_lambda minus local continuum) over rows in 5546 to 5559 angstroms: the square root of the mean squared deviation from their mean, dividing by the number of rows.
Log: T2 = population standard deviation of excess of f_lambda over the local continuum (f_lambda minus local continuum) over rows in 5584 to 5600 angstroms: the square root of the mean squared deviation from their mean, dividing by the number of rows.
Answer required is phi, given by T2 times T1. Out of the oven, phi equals 0.5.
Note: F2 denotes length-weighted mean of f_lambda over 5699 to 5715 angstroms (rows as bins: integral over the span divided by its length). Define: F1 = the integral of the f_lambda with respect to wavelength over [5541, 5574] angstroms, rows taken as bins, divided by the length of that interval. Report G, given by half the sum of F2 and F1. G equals 10.4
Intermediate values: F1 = 10.0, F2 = 10.8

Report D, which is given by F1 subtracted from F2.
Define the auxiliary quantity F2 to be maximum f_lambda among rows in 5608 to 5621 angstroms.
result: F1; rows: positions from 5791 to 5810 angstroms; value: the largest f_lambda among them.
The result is -0.31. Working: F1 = 12.29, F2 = 11.98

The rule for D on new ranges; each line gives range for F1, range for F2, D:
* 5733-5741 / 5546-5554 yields -0.55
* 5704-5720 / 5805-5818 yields -0.28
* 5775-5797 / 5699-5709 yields -0.42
